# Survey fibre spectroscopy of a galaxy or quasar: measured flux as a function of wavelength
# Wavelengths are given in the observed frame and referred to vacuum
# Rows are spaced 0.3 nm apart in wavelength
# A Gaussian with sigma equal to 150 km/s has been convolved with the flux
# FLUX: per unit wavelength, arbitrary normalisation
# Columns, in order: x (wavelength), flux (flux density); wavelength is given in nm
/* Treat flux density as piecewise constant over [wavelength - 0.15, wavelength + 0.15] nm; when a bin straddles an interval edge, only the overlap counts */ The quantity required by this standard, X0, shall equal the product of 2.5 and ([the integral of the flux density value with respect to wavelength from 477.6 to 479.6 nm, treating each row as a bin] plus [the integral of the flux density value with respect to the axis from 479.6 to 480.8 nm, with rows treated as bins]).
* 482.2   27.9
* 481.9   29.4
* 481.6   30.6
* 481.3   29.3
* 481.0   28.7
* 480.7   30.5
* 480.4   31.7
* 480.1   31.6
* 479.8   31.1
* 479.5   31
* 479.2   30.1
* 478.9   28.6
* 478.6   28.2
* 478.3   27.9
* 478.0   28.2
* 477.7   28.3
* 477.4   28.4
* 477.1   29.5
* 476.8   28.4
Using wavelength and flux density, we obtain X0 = 238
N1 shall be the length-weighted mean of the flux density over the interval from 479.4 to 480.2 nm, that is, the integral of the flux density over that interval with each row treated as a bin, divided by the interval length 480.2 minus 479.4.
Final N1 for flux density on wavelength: 31.2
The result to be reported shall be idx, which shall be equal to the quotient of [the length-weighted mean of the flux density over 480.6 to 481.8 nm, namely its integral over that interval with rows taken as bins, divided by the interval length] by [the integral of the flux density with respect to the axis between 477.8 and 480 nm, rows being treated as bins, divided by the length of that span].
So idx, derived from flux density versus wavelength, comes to 1.01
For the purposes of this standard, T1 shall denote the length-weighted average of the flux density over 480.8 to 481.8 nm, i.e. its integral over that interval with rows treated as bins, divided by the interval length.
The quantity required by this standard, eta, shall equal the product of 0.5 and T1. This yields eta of 14.8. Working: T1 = 29.6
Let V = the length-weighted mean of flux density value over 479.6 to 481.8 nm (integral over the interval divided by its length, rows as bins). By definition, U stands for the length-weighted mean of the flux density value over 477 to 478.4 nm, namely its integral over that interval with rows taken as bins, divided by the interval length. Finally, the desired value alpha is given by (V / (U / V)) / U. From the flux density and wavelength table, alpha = 1.15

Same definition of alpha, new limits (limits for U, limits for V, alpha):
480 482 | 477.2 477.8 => 0.88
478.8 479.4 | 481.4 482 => 1.03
